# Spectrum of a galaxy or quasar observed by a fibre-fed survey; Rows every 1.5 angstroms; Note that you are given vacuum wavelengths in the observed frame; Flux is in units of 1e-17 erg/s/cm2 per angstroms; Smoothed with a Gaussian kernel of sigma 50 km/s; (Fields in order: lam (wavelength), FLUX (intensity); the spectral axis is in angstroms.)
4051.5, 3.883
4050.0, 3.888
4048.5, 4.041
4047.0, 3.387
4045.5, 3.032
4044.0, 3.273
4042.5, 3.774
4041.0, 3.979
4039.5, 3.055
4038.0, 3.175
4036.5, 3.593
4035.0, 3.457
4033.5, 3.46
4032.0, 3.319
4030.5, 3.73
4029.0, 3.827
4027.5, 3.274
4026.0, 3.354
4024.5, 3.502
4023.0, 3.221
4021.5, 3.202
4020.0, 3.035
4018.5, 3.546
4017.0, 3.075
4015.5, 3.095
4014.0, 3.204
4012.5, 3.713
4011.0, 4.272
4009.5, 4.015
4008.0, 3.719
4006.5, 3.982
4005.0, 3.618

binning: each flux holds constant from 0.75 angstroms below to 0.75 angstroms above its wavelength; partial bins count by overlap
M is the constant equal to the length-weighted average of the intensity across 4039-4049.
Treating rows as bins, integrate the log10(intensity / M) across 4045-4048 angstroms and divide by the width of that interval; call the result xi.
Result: -0.028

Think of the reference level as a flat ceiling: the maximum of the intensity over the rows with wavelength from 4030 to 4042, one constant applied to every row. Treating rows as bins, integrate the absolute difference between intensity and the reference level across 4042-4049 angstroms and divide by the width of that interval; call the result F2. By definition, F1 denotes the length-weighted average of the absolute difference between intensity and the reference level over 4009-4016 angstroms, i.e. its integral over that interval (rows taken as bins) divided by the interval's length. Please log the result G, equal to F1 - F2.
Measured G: -0.1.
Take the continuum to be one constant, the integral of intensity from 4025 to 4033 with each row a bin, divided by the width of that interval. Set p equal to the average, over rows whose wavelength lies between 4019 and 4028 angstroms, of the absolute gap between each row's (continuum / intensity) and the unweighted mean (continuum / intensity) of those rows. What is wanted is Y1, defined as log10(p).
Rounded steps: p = 0.037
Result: -1.43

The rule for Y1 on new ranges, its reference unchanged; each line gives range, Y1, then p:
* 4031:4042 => -1.19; 0.064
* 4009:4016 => -0.95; 0.112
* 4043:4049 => -1.08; 0.082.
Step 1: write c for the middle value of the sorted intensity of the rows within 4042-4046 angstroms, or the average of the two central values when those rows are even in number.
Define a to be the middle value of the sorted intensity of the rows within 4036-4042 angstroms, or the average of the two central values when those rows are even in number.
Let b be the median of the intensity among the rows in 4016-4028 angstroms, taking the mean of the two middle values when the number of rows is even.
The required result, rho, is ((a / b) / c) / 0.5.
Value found 0.637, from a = 3.38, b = 3.2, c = 3.27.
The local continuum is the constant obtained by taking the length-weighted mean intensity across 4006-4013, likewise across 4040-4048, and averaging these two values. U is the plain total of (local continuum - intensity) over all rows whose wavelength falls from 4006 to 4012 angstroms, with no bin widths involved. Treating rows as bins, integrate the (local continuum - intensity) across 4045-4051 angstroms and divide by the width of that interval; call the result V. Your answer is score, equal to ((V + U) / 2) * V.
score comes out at -0.049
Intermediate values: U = -1.1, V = 0.10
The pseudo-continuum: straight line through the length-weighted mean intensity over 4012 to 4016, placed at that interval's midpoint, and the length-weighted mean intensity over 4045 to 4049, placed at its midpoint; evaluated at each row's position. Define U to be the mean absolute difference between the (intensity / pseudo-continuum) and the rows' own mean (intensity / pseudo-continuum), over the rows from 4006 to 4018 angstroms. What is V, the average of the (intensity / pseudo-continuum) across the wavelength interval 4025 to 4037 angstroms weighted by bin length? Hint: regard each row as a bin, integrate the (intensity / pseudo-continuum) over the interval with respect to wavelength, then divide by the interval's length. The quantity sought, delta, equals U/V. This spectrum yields 0.12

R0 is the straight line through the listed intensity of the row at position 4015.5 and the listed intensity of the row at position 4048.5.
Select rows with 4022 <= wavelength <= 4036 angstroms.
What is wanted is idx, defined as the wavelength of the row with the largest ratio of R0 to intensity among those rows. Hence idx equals 4032.0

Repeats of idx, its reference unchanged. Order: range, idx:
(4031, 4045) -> 4039.5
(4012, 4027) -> 4020.0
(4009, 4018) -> 4017.0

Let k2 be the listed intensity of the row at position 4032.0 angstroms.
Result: 3.319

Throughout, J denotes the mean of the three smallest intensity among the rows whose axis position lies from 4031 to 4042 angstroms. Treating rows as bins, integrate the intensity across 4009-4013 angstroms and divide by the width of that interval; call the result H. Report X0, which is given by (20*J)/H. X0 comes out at 16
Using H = 4.0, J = 3.18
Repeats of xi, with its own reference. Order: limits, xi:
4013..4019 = -0.035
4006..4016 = 0.024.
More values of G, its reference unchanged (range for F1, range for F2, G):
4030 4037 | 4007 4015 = 0.1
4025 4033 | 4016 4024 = -0.3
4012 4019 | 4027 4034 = 0.2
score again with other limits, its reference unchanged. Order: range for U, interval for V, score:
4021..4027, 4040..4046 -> 0.184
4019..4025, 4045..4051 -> 0.098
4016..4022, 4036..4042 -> 0.299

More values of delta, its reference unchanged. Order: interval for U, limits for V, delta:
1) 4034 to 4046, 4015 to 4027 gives 0.09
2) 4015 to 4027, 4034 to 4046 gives 0.05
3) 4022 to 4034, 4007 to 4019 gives 0.05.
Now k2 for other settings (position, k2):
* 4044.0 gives 3.273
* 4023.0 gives 3.221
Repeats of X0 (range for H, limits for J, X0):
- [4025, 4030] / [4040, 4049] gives 18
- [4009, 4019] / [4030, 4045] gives 18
